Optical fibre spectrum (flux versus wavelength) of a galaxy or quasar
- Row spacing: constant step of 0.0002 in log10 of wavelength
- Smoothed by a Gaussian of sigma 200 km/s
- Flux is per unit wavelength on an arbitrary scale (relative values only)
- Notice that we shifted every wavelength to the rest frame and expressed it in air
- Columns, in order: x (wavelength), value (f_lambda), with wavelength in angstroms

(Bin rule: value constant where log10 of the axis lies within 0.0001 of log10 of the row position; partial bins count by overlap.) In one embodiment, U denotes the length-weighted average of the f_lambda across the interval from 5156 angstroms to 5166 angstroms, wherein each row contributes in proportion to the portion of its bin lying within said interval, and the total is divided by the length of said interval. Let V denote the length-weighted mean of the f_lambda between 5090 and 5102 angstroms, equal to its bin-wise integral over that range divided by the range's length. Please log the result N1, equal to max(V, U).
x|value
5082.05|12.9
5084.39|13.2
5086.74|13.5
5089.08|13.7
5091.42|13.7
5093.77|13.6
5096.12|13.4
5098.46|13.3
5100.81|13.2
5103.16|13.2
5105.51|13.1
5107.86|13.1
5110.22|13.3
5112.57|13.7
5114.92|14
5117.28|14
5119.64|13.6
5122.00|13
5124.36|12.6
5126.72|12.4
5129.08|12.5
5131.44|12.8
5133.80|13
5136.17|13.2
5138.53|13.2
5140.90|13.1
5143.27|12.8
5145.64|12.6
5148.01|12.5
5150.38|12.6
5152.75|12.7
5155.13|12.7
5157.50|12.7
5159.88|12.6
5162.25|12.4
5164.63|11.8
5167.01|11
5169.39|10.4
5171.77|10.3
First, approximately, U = 12.4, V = 13.4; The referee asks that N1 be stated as 13.4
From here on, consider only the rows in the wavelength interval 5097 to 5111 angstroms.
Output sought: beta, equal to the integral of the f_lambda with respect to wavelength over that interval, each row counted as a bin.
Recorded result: 185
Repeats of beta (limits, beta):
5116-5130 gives 182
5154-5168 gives 171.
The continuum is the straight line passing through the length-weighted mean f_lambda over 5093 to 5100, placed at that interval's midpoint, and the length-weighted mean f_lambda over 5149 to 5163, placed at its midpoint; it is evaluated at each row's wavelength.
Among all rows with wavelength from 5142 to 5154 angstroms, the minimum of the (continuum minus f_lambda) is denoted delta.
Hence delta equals 0.0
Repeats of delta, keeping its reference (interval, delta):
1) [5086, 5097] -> -0.2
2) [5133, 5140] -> -0.3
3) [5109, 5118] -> -0.9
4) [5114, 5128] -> -0.9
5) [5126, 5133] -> 0.2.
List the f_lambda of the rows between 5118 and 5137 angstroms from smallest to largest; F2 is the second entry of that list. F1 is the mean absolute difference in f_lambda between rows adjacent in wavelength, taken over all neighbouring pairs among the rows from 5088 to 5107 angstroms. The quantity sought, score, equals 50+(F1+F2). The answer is 62.6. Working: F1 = 0.09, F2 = 12.5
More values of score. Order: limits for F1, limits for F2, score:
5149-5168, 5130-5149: 62.9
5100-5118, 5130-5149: 62.7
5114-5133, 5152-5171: 61.3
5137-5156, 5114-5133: 62.6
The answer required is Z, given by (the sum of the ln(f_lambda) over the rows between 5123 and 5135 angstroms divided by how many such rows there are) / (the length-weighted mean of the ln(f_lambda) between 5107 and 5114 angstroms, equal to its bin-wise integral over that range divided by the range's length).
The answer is 0.98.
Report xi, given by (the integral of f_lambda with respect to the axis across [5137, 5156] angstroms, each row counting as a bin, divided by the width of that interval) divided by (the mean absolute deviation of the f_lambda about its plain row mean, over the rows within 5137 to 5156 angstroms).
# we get 66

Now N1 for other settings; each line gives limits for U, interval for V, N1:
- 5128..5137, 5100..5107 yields 13.2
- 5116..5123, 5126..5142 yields 13.5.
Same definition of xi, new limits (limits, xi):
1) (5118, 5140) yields 42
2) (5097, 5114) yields 96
